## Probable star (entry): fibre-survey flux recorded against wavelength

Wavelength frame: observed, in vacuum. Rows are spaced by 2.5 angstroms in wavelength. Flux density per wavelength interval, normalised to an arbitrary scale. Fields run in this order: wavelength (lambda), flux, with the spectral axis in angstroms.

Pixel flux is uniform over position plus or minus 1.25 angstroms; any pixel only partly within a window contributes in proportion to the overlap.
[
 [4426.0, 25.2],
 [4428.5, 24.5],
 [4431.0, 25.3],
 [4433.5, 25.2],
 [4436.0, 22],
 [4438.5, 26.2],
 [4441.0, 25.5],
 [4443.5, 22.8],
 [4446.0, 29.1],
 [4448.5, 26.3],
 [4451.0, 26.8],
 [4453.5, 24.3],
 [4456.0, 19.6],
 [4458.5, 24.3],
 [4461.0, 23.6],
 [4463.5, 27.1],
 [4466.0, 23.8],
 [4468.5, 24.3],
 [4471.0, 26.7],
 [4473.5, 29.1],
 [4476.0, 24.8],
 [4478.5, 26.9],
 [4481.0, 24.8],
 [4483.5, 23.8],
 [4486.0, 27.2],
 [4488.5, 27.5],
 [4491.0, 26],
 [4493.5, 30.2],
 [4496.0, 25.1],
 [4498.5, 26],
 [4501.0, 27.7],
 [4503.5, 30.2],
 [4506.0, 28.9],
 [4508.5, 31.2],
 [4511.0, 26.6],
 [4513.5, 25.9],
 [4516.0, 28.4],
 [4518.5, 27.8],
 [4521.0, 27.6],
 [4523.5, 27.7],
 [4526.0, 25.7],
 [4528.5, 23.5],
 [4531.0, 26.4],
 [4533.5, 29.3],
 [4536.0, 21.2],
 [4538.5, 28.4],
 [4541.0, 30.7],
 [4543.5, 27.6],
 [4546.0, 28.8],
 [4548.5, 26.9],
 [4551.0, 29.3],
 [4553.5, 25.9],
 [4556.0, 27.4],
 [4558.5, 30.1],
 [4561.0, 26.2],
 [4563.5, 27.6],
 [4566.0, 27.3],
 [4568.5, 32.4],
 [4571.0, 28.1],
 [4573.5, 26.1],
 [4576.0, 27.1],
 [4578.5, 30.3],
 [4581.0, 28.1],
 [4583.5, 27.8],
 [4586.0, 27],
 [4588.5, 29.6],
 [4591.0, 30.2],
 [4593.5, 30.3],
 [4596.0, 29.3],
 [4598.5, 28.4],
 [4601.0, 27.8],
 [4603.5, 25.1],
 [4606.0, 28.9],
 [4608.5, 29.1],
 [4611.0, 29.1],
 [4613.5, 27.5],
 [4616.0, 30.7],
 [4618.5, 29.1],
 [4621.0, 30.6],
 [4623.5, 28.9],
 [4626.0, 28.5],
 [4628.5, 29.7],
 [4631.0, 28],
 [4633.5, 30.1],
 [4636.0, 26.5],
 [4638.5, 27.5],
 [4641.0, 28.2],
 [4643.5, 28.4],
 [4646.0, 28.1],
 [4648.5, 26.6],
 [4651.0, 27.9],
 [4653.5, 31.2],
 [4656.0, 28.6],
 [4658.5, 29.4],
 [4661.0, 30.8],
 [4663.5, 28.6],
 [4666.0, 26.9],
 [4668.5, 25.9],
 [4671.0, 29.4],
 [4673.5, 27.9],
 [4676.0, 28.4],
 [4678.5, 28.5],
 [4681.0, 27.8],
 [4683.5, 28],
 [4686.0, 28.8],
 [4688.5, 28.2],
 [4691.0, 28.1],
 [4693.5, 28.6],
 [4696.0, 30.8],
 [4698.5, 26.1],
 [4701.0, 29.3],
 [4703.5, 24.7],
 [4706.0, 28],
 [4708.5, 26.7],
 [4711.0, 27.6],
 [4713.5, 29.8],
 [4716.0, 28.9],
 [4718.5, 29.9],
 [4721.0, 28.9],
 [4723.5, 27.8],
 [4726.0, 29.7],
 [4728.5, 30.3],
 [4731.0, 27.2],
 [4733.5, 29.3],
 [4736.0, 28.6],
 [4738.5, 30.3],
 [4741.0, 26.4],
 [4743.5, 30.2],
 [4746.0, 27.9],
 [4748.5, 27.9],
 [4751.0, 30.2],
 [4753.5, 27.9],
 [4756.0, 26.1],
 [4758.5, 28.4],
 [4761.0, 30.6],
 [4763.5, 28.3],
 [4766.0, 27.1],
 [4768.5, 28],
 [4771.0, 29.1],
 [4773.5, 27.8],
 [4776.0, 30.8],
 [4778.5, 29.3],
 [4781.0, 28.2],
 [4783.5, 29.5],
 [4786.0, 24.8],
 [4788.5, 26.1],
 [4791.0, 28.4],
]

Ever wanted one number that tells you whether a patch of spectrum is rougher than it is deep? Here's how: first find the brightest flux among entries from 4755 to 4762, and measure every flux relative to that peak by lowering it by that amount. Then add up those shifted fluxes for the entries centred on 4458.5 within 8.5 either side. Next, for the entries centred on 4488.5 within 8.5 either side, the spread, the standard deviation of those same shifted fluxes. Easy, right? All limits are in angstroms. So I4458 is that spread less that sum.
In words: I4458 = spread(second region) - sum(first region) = 47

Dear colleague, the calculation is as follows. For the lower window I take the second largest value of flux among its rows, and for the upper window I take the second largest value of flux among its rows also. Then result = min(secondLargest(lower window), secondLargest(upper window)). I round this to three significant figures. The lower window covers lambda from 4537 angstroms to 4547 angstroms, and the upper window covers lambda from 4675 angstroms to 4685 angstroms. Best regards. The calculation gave 28.4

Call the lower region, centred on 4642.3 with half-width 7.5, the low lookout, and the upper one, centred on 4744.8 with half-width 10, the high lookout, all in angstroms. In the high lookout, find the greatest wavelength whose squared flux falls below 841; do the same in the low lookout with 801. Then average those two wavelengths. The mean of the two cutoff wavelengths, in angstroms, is 4701.0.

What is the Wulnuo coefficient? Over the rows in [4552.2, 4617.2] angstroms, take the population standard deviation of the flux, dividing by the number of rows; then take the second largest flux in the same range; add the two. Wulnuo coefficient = 32.4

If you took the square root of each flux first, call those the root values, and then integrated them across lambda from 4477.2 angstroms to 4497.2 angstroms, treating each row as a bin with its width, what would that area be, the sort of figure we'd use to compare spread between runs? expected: 103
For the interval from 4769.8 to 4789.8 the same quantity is 106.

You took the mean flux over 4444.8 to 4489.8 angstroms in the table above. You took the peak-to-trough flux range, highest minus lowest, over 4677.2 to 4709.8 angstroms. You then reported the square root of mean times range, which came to 12.5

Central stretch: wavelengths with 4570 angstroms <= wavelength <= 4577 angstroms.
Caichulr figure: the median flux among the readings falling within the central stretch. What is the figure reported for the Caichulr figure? 27.1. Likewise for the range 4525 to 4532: 25.7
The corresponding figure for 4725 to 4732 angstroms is 29.7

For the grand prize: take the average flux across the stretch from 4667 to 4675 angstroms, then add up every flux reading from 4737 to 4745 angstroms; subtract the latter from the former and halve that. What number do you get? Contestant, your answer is -29.6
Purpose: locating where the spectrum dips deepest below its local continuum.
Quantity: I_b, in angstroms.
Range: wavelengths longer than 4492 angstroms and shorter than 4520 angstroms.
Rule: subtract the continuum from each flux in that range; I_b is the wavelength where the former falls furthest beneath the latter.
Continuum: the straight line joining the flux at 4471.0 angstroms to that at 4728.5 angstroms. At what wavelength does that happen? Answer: 4496.0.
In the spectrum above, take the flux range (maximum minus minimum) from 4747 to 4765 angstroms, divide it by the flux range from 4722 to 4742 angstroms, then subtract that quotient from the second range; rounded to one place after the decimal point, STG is 2.7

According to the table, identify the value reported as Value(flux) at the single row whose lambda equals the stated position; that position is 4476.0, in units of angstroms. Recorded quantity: 24.8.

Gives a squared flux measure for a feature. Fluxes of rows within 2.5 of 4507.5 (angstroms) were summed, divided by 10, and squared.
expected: 36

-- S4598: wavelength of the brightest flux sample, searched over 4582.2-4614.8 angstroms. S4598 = 4593.5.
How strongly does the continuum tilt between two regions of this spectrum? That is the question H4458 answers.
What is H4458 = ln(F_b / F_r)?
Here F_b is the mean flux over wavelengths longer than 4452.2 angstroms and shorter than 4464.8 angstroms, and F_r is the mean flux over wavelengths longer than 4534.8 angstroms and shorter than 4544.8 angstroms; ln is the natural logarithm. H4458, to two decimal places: -0.13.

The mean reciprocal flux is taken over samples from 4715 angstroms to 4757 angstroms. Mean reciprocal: 0.0349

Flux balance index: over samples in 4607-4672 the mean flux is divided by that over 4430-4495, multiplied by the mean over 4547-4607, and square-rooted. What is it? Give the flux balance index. 5.63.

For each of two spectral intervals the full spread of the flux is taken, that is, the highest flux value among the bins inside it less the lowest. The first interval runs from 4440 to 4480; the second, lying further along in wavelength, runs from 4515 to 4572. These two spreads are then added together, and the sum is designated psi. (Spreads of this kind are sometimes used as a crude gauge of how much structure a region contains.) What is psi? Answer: 20.7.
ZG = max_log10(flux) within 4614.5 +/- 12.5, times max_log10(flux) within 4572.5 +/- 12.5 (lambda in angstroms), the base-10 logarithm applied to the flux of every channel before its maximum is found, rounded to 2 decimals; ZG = 2.25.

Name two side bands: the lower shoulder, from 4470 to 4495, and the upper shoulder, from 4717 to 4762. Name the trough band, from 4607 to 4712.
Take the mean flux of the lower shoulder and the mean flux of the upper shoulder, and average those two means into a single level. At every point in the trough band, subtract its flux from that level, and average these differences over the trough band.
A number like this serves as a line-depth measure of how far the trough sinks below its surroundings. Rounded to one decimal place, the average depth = -0.7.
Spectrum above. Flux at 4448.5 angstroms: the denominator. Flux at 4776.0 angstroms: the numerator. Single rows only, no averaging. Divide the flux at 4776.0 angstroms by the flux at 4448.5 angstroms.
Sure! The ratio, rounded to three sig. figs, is 1.17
